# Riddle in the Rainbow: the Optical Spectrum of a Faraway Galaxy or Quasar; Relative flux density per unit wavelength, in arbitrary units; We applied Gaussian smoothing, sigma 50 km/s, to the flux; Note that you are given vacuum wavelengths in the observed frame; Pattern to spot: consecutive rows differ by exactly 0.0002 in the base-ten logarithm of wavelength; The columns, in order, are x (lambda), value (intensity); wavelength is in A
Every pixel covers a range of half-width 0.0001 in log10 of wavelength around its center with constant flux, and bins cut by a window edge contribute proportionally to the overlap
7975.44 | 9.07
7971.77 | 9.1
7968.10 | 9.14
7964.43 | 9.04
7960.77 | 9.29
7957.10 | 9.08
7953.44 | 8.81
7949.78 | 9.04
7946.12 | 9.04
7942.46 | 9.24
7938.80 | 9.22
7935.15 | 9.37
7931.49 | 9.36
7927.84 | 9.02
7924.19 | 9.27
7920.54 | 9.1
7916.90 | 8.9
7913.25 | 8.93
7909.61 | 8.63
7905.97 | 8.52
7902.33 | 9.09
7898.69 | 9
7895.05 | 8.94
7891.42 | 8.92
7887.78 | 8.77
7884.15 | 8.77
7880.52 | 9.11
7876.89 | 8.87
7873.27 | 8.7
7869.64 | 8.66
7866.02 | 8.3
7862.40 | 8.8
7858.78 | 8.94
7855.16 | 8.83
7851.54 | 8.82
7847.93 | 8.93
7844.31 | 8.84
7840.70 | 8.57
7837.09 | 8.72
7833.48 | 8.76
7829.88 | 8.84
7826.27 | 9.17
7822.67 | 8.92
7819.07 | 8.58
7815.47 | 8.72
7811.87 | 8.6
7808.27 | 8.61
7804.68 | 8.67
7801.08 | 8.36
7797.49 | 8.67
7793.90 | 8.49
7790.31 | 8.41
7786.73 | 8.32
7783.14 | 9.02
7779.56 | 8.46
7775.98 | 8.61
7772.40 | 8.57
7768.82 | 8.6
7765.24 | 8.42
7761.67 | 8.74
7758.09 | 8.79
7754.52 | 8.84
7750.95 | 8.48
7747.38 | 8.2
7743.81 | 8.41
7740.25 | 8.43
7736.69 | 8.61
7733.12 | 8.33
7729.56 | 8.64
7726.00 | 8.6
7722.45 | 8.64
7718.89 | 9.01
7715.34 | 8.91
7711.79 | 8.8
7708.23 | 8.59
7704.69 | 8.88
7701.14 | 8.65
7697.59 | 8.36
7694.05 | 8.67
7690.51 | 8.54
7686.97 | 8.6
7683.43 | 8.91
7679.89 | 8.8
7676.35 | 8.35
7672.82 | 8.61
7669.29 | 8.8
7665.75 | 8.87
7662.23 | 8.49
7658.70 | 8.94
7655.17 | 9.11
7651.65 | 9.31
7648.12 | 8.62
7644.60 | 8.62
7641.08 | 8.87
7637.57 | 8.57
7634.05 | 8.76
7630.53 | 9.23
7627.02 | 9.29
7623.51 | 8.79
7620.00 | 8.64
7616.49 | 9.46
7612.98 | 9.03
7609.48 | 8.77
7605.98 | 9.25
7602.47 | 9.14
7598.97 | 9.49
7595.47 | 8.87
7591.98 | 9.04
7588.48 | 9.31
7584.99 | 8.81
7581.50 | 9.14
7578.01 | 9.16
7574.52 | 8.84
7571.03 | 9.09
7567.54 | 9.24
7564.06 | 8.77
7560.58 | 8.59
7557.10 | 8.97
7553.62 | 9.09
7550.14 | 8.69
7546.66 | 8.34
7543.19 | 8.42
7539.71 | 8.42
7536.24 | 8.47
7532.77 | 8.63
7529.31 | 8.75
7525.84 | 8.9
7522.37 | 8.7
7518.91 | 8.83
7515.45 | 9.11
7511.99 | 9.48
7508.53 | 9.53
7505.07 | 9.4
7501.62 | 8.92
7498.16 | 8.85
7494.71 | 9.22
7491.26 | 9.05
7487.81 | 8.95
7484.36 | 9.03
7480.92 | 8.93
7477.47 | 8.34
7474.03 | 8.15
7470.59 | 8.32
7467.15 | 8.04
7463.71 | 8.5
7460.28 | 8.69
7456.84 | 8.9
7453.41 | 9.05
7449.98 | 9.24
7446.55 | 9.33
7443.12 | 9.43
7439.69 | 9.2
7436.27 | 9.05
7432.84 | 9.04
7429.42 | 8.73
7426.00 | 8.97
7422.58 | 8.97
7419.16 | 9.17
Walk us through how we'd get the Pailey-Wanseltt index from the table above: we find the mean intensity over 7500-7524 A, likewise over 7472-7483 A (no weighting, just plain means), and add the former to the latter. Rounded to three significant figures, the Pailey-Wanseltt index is 17.6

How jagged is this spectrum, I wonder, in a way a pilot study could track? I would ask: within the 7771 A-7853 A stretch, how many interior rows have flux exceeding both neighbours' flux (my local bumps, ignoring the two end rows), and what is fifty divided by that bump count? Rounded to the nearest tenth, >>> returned 7.1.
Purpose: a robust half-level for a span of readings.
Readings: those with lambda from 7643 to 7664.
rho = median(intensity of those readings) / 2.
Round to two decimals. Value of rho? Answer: 4.39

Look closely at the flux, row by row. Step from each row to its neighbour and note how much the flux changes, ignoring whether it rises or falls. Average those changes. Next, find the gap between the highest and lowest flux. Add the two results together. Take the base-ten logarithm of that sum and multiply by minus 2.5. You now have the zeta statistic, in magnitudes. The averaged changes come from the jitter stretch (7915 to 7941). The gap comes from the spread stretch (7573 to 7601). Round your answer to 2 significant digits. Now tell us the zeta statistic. 0.16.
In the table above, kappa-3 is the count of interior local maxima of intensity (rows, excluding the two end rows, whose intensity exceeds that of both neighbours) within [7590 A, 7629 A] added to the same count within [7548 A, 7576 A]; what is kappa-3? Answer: 5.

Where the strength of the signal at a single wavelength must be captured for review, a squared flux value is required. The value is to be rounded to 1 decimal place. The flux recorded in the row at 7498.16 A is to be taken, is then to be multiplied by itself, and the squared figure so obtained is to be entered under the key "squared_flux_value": 78.3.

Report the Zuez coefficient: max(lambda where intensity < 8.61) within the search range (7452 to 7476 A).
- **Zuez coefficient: 7474.03 A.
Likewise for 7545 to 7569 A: 7560.58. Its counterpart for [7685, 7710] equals 7708.23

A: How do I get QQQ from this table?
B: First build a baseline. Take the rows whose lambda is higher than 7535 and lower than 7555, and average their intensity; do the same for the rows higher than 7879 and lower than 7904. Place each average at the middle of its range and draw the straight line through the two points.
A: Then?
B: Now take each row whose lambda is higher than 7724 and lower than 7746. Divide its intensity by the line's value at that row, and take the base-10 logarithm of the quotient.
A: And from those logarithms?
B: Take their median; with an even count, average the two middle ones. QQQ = -0.013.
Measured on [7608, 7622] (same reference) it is 0.013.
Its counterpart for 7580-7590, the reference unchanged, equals 0.026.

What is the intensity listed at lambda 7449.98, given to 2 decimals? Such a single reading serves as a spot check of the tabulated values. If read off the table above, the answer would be 9.24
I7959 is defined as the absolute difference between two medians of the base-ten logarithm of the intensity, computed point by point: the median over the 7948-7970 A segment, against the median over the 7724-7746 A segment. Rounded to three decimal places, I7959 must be 0.027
